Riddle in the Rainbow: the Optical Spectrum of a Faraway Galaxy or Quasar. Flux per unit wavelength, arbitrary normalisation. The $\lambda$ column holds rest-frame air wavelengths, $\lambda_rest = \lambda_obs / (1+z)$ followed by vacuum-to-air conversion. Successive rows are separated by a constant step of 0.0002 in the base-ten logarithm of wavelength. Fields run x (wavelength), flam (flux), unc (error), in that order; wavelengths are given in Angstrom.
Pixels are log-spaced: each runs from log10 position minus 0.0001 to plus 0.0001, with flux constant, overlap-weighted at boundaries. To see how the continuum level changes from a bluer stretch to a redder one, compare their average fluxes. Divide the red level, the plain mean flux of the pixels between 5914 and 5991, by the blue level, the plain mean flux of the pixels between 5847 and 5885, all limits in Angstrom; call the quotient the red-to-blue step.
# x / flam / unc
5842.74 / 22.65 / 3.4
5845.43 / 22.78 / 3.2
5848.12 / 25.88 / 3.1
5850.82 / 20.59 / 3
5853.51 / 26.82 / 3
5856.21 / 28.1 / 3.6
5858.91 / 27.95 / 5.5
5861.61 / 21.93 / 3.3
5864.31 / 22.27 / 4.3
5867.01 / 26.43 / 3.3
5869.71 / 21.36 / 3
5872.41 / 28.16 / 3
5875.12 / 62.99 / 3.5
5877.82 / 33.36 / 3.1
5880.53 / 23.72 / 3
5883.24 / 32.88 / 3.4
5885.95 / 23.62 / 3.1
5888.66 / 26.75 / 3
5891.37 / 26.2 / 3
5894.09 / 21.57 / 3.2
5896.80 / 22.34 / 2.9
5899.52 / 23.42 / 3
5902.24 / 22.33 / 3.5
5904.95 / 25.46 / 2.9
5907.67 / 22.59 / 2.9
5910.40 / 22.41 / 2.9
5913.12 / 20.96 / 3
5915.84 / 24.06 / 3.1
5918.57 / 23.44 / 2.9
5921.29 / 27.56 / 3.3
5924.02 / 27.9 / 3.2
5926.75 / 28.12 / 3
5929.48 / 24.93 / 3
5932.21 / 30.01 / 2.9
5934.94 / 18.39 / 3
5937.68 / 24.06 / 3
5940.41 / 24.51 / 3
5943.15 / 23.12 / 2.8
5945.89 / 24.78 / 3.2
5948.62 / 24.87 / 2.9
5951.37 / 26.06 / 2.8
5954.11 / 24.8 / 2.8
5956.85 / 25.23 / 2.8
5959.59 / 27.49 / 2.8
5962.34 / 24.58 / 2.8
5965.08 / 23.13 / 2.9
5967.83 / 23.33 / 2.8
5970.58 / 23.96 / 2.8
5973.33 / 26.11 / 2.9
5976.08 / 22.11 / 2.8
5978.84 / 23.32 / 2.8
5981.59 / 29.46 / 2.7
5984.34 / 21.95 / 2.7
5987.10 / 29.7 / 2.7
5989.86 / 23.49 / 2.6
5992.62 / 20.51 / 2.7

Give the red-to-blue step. 0.87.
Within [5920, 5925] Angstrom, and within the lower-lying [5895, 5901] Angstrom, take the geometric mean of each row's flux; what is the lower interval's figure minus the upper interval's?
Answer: -4.9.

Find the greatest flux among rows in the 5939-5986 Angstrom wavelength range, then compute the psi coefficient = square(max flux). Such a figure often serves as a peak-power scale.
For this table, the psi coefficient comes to 868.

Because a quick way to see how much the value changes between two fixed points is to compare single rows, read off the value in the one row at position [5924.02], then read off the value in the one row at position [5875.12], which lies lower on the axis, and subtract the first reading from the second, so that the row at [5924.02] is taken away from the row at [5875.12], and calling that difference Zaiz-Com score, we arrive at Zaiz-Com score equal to 35.1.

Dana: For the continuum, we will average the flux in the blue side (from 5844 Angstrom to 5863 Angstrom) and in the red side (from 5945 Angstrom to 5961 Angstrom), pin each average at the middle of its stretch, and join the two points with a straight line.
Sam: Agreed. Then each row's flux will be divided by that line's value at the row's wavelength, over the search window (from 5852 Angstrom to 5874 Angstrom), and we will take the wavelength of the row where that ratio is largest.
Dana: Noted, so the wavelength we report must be 5856.21 Angstrom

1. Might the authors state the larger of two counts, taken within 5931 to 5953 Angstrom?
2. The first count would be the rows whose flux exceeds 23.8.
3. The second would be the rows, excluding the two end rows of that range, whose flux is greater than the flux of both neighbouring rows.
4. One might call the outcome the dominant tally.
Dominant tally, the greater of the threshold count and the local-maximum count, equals 6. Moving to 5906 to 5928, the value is 4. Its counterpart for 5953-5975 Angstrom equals 6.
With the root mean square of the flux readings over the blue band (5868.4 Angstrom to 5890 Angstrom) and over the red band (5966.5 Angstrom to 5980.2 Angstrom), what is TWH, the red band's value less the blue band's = -10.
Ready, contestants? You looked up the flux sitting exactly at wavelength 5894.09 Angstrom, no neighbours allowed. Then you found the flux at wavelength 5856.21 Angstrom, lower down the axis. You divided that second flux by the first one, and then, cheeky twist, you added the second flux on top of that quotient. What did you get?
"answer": 29.4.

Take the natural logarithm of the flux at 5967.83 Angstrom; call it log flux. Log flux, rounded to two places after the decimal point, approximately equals 3.15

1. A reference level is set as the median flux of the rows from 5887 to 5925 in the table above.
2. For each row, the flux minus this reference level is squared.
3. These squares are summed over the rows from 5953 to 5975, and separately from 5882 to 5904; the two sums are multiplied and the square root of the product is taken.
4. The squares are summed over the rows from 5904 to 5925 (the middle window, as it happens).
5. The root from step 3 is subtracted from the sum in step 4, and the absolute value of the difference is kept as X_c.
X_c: 10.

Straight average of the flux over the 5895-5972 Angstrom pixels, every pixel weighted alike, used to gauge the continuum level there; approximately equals 24.4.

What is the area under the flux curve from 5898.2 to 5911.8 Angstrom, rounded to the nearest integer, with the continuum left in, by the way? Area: 316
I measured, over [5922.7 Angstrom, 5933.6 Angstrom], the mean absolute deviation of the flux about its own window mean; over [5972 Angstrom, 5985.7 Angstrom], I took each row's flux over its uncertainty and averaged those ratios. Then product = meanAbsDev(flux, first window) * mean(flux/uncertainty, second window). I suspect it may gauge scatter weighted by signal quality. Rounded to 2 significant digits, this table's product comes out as 12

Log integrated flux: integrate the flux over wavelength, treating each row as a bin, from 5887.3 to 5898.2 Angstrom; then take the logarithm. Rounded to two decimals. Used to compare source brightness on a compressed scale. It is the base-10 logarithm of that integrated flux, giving 2.42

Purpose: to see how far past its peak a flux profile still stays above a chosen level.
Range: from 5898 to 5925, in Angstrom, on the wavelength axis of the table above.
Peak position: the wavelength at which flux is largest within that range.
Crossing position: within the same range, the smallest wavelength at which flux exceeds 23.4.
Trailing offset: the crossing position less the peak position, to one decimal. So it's -24.5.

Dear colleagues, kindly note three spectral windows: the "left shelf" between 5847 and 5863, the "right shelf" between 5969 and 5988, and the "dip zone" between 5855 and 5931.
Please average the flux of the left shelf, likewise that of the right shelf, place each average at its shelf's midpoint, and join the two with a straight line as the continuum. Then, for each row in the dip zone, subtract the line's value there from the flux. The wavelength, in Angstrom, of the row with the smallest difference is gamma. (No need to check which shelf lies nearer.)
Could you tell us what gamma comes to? 5913.12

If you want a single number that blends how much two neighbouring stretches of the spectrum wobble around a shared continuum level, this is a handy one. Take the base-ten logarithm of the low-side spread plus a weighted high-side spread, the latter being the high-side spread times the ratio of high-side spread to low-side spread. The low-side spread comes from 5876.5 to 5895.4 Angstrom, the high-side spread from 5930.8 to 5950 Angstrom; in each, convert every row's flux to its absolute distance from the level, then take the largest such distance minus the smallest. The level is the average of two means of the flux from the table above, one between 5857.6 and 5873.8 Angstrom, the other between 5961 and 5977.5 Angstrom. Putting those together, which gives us 1.1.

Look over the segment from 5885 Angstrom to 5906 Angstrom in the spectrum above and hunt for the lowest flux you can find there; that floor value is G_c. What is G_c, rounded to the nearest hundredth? 21.57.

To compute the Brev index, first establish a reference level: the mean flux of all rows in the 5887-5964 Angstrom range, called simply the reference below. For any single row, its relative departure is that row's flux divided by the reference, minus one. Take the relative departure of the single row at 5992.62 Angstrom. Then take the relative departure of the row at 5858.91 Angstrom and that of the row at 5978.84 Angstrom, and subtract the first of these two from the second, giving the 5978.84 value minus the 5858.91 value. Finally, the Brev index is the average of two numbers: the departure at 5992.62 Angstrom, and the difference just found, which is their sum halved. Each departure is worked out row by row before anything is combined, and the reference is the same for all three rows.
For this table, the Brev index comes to -0.18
